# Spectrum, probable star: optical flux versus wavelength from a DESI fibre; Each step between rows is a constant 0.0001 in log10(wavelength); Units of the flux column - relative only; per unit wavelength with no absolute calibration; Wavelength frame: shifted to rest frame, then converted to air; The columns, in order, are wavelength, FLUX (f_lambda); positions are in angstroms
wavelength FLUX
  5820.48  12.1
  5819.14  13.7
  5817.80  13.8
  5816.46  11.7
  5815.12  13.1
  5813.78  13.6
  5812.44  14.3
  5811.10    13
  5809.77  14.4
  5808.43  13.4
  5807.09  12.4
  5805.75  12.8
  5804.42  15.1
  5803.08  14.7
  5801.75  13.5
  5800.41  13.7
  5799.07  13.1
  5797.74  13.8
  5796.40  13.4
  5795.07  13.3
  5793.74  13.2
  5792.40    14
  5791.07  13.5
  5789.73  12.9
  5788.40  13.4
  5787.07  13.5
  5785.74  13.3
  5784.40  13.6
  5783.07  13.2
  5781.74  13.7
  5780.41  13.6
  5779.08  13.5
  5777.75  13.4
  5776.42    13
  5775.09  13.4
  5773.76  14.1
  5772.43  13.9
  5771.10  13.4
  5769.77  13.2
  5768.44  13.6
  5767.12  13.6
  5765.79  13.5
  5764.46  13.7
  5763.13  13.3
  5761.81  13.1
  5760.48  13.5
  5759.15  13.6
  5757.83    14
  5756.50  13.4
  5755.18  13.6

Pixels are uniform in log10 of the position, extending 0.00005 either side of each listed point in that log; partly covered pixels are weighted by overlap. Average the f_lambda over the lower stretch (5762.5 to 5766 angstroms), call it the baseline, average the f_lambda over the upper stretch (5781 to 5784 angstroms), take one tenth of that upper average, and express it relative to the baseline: 0.100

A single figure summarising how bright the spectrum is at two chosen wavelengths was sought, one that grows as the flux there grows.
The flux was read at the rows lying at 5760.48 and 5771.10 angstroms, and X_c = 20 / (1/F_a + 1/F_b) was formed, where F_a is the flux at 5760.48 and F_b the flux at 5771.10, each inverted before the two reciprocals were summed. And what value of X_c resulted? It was 134.5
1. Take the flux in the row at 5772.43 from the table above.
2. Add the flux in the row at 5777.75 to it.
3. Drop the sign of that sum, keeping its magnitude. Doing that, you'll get 27.3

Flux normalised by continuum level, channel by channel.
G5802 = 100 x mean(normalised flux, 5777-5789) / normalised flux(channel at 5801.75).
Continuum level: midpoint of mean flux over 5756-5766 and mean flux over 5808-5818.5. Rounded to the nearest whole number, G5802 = 100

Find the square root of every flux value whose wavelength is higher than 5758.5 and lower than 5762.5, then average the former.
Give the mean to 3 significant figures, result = 3.66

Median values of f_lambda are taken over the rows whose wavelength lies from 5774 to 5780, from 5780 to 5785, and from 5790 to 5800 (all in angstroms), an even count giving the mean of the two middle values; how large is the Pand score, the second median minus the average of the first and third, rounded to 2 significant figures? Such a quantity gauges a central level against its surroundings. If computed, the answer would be 0.20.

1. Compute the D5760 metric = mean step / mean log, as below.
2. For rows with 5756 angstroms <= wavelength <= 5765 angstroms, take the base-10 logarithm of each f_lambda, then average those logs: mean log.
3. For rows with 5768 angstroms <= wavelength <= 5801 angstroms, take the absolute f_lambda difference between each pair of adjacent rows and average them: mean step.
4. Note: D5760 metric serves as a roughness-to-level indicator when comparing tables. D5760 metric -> 0.3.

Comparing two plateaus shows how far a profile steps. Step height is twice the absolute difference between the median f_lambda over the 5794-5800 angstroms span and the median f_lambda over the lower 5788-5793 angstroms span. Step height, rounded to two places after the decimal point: 0.20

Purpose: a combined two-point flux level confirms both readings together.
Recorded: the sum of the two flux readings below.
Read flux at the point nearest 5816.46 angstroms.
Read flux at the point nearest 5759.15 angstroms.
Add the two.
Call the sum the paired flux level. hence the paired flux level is 25.3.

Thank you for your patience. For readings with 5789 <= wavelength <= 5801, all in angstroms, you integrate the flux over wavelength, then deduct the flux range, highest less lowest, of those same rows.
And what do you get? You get 160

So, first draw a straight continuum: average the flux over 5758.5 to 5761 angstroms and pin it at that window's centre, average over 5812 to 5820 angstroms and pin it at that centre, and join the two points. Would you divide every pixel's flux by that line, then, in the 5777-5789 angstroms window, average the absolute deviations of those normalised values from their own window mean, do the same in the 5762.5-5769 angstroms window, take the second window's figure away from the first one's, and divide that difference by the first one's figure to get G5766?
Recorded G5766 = 0.1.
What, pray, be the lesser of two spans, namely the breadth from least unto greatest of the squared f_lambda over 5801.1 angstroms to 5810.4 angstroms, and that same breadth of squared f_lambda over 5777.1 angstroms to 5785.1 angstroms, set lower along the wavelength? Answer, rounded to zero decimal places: 13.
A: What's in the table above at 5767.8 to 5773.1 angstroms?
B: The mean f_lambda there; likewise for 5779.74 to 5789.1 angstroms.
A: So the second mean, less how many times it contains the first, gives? 12.5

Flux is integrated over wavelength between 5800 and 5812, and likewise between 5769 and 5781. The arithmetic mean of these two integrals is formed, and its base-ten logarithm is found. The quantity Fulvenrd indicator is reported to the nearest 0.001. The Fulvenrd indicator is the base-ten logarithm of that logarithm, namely 0.345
